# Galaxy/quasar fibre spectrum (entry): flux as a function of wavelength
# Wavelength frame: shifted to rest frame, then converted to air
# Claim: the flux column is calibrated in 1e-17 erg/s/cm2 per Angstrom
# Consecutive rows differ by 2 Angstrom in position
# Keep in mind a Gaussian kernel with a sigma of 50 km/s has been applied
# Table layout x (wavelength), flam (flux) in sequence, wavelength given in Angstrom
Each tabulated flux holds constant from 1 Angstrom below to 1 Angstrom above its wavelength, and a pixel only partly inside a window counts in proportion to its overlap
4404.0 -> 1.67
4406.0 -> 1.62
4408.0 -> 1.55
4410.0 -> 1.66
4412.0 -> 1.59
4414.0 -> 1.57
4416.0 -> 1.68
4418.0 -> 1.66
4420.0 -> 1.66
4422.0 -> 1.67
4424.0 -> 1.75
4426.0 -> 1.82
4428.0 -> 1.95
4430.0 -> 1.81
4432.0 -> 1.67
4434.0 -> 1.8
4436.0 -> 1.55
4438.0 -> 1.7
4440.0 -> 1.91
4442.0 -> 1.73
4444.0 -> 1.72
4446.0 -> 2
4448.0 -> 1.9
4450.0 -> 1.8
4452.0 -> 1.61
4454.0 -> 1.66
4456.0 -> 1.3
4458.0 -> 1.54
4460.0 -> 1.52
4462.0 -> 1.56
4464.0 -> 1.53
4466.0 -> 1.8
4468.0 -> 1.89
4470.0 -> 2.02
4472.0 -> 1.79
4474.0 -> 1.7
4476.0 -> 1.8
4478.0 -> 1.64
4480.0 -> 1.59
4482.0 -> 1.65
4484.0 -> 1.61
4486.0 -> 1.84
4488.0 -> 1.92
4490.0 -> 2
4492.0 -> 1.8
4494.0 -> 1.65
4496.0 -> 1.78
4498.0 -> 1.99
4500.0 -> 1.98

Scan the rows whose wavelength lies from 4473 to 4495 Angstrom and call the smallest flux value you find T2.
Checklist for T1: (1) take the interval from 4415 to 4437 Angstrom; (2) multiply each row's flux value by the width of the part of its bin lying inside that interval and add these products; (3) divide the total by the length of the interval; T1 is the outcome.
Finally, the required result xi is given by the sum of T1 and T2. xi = 3.32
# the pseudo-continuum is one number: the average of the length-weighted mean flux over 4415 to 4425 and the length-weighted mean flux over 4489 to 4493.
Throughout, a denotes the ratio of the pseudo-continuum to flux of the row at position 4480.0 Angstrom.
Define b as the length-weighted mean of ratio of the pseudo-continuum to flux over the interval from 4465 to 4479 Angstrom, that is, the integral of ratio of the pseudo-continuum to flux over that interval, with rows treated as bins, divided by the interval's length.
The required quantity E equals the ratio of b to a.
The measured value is 0.88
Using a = 1.13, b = 1.00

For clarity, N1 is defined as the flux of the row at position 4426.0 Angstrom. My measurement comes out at 1.82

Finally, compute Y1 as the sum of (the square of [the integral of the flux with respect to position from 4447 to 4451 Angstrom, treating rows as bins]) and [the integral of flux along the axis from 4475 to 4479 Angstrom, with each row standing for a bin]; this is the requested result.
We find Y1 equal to 62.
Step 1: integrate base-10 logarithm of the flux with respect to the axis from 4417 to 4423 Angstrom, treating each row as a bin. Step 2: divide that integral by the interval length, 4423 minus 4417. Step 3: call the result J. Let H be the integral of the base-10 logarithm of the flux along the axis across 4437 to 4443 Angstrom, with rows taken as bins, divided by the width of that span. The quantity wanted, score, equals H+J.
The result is 0.471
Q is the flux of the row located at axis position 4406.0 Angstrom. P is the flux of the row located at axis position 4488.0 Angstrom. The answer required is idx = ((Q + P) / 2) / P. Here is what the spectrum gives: 0.92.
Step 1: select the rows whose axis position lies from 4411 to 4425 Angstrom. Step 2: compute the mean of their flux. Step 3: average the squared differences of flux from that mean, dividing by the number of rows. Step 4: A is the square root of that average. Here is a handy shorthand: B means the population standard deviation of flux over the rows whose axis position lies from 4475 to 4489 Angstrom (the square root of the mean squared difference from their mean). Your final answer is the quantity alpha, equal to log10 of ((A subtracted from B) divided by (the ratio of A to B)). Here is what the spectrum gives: -0.9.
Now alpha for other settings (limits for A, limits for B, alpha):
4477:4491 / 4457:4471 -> -1.3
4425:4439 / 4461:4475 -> -1.2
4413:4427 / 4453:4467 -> -0.9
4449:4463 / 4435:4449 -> -2.5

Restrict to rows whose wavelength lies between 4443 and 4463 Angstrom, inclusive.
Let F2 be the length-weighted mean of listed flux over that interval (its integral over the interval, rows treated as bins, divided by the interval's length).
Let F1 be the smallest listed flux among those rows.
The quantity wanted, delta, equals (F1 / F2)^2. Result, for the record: 0.61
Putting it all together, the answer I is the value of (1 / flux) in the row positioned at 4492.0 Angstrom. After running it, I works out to 0.56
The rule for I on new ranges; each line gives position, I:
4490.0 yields 0.50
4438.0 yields 0.59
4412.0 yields 0.63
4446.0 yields 0.50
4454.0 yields 0.60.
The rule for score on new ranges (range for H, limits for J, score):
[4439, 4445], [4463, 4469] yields 0.490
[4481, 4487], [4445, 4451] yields 0.508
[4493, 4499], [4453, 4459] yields 0.429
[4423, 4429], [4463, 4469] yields 0.503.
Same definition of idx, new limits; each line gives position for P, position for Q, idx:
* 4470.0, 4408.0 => 0.88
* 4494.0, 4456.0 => 0.89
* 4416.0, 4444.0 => 1.01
